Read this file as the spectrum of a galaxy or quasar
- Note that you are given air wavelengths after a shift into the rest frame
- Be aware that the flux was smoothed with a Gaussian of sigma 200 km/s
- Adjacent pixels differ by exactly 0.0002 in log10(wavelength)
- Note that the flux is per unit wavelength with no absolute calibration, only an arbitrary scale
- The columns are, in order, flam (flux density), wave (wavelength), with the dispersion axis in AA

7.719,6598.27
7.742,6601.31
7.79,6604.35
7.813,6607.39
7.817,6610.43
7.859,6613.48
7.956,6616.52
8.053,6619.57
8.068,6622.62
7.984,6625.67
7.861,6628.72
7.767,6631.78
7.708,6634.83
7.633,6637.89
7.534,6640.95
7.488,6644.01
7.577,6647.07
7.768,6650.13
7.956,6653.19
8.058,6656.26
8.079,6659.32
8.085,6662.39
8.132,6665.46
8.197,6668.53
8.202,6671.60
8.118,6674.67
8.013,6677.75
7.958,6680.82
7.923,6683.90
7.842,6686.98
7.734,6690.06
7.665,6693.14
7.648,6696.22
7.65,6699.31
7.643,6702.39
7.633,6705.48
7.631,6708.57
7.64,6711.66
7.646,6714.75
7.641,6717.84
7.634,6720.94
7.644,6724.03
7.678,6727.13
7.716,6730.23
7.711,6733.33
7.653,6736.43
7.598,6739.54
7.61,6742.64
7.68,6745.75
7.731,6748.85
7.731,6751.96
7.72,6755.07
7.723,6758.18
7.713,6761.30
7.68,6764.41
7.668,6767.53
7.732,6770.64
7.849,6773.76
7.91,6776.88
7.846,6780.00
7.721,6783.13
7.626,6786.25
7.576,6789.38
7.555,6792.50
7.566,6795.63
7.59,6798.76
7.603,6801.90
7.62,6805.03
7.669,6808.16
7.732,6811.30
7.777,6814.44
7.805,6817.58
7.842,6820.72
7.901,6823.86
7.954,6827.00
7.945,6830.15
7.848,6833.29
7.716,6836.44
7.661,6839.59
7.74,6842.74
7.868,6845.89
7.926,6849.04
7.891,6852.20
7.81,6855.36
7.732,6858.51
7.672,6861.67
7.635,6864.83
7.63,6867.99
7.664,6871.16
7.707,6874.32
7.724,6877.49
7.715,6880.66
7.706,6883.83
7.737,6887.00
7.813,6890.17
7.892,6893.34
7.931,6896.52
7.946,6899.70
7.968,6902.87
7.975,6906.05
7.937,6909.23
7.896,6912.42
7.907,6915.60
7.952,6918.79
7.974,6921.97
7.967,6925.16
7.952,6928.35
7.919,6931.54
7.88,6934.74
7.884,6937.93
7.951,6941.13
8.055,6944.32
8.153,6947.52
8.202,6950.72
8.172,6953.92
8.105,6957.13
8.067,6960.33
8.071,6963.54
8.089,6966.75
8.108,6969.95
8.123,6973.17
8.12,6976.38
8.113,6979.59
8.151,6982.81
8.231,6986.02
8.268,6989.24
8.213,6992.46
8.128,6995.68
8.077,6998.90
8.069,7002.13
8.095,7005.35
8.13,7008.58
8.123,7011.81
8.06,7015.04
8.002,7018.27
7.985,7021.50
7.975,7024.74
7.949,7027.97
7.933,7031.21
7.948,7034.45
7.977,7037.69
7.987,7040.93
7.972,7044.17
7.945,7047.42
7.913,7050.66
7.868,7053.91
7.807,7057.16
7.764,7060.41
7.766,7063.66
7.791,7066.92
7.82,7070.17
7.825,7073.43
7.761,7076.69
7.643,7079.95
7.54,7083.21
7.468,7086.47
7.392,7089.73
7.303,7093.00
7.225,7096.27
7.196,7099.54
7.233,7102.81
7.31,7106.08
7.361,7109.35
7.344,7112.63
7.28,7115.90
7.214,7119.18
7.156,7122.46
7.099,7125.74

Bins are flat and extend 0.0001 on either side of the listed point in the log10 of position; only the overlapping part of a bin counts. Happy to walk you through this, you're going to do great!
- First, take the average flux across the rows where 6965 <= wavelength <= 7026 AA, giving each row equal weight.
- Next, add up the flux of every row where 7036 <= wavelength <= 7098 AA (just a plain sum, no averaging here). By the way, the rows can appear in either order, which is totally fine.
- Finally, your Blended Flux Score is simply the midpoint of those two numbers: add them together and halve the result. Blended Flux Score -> 77.4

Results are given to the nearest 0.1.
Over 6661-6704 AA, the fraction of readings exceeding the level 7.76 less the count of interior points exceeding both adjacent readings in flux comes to -1.4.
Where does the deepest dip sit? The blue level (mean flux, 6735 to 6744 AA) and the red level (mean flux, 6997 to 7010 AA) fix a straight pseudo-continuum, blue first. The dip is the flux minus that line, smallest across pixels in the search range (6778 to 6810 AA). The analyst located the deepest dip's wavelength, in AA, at 6792.50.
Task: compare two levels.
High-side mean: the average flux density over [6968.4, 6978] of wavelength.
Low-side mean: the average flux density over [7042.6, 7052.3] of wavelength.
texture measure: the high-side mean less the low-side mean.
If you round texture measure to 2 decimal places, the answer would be 0.17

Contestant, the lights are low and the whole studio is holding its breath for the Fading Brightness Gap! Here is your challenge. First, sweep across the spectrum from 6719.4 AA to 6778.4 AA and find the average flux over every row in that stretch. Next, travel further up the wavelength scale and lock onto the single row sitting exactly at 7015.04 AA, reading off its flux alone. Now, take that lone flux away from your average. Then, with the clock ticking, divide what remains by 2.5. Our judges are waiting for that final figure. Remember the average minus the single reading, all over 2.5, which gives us -0.14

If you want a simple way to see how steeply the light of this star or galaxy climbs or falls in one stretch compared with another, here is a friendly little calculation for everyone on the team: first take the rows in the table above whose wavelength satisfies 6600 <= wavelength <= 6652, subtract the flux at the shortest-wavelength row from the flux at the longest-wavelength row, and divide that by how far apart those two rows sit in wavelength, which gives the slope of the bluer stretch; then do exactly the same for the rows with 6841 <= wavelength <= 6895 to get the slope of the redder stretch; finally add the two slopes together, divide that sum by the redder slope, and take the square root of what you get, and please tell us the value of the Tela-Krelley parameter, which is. 1.09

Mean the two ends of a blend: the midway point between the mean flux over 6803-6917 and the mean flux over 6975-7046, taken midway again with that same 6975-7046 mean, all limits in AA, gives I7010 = 8.00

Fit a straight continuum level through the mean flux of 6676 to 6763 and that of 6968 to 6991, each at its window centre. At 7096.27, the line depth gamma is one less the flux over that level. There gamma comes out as 0.136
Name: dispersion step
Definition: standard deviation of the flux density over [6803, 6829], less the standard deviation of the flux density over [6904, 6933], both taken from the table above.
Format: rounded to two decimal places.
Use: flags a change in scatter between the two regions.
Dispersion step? 0.08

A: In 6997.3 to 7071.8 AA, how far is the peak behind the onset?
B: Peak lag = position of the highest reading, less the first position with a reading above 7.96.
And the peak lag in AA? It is 9.7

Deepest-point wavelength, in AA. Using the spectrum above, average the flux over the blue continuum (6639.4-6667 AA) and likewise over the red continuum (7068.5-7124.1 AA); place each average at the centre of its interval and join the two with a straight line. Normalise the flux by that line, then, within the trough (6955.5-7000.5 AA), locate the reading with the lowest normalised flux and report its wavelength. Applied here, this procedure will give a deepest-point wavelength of 6960.33 AA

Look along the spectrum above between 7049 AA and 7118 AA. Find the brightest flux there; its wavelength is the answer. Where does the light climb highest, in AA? 7050.66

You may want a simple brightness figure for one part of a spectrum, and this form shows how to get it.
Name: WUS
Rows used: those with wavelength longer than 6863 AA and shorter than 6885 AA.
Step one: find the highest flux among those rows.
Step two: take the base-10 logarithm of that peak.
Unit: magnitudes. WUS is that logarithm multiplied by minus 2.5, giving -2.22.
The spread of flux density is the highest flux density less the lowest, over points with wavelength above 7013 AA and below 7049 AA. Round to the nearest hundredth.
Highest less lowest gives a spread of 0.13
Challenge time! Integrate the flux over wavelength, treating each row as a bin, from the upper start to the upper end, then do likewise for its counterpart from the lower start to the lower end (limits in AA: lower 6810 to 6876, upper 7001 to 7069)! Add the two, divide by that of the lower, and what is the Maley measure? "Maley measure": 2.05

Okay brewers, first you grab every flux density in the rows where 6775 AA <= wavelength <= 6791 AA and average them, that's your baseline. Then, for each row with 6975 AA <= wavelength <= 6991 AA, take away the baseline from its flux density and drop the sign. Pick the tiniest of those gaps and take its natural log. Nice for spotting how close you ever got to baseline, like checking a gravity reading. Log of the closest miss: -1.0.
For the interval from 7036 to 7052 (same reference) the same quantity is -1.7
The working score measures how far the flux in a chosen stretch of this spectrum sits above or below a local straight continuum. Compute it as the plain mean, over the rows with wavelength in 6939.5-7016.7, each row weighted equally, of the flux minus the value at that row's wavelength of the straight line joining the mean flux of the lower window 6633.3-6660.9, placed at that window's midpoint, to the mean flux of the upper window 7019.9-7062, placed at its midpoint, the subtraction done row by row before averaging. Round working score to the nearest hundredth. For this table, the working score 0.22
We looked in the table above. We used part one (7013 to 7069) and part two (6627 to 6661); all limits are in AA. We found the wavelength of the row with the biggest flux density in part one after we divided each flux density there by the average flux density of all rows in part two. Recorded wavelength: 7015.04 AA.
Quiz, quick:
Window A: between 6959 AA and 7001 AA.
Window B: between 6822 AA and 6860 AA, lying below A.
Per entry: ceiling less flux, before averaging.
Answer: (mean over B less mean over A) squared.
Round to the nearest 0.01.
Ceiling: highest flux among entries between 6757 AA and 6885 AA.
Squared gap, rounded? 0.09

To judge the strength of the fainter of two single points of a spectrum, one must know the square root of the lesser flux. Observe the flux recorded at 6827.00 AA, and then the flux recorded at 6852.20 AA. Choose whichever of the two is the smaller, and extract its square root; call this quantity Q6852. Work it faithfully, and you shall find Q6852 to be 2.81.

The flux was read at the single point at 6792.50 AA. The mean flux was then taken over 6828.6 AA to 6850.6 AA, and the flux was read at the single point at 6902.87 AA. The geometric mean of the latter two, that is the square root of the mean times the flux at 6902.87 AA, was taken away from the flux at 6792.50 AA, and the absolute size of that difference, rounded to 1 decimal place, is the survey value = 0.3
